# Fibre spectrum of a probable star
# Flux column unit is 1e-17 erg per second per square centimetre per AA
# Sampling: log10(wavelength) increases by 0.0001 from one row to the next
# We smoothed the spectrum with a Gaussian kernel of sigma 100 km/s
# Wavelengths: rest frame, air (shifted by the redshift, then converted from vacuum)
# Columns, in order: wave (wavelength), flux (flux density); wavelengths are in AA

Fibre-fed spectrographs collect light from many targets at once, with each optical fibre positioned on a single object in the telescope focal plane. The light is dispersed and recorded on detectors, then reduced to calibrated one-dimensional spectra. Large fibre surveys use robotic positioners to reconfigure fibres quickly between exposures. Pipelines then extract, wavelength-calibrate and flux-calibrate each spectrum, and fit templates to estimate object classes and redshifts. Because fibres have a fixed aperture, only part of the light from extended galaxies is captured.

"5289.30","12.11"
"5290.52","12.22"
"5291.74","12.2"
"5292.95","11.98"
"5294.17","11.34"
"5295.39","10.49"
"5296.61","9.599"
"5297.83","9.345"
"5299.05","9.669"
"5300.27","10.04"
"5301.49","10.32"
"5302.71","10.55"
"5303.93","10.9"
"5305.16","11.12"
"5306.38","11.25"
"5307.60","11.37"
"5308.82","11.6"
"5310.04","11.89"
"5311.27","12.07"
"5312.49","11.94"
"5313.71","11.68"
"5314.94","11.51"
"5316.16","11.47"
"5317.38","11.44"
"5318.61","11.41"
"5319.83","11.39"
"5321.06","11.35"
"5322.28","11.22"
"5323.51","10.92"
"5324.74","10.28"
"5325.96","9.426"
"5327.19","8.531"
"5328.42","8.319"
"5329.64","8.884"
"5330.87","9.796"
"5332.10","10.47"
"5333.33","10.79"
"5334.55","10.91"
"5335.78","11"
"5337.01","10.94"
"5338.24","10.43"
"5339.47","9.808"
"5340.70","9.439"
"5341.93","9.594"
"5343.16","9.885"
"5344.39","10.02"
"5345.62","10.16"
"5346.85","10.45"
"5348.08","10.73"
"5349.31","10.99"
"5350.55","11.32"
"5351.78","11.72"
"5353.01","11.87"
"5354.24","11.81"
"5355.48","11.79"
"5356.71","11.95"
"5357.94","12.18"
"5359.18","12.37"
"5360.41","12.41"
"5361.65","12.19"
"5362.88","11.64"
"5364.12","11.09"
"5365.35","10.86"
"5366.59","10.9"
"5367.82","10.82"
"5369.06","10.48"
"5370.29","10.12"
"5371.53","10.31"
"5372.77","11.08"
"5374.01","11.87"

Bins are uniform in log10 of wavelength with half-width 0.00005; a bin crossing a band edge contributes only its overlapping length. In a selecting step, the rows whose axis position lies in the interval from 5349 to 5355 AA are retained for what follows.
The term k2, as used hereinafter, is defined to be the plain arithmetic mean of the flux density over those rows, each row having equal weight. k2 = 11.5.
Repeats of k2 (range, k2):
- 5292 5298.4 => 10.6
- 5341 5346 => 9.9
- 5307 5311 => 11.6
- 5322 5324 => 11.1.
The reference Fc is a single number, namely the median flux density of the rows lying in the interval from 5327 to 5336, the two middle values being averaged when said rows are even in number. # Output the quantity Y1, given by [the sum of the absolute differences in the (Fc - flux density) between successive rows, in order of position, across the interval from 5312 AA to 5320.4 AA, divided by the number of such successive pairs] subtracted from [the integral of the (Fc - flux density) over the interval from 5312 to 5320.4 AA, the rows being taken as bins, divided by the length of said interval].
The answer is -1.5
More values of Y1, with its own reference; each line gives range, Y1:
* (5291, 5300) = -1.1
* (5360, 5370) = -1.4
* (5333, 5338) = -0.8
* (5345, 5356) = -1.3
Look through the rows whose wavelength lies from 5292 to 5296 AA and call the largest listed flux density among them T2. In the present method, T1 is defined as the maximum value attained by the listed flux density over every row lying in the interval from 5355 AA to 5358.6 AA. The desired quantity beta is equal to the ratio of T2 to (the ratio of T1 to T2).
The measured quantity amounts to 11.8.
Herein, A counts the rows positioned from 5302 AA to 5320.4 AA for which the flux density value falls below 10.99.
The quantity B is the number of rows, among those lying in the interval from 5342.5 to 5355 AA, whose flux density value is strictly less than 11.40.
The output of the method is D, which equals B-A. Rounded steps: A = 2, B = 7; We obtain 5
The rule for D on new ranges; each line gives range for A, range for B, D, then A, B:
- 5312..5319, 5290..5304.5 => 9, 0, 9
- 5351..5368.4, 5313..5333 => 8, 3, 11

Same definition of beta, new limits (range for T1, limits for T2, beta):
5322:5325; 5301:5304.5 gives 10.6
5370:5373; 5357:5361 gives 13.9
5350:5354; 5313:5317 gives 11.5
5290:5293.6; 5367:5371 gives 9.6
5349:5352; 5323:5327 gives 10.2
